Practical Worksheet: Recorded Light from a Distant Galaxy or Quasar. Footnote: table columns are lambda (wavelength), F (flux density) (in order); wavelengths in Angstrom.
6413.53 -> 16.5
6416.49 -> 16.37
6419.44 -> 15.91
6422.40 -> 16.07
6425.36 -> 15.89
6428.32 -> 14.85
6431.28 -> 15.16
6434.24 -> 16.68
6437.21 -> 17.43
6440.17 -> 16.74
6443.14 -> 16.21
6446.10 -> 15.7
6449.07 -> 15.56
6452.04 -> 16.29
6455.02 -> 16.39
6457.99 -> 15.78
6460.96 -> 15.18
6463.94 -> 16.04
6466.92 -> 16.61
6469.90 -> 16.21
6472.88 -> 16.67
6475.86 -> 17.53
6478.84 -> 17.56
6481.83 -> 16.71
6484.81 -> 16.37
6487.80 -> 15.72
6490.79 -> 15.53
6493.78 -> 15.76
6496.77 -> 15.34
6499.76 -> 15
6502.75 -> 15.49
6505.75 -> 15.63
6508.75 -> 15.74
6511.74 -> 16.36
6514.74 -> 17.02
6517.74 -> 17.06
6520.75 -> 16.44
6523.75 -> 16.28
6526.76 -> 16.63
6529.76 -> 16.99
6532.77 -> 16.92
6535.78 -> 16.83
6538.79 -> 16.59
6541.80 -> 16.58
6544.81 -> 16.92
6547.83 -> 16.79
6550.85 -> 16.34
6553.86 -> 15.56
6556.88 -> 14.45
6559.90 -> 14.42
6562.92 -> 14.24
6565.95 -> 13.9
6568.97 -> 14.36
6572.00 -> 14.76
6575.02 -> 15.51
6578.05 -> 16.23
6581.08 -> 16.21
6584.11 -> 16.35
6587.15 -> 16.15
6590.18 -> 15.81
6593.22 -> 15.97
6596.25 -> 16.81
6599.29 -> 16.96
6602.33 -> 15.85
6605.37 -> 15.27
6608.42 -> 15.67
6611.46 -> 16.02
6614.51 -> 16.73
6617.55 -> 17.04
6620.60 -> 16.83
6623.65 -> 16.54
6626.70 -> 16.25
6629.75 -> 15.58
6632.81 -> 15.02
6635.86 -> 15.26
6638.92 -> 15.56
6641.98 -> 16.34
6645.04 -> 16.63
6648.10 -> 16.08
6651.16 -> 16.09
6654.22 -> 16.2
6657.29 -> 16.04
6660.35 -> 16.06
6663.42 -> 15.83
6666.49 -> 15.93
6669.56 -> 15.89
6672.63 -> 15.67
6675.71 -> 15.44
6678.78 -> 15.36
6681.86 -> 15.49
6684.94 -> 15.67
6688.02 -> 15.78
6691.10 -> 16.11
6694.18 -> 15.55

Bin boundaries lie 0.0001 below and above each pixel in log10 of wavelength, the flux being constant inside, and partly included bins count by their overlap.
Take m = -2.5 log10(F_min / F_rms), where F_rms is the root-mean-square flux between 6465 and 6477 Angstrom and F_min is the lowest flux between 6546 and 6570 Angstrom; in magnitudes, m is 0.20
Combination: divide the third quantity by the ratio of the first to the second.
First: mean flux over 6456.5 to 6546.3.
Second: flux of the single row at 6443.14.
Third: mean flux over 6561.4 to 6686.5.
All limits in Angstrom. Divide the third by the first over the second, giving 15.7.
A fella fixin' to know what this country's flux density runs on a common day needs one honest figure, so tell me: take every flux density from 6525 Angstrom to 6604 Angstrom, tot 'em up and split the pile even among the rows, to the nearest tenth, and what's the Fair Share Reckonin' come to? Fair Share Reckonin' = 15.9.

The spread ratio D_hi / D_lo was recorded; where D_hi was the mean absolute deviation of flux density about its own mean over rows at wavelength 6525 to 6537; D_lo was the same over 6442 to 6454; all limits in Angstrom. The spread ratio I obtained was 0.36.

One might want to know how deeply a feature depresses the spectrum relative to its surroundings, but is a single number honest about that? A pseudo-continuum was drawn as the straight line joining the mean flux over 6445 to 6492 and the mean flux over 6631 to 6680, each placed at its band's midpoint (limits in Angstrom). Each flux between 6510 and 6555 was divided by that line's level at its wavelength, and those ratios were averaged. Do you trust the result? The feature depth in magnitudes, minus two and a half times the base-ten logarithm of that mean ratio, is -0.034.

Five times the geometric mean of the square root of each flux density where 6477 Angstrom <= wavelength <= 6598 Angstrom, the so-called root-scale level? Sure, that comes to 20.0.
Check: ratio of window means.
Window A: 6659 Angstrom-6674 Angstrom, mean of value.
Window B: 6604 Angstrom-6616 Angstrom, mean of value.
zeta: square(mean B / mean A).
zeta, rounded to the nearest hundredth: 1.01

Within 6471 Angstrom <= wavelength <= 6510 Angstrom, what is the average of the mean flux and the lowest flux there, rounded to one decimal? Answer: 15.5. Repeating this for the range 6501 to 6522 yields 15.9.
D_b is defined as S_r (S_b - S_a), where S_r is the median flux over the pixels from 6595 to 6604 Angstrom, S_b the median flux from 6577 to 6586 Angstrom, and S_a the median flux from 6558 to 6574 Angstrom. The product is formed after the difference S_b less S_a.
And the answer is 31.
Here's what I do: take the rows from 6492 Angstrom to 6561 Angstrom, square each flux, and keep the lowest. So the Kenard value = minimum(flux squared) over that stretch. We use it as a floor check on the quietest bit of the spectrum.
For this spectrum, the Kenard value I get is 208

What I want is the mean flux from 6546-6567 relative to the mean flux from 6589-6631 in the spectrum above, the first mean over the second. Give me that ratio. 0.93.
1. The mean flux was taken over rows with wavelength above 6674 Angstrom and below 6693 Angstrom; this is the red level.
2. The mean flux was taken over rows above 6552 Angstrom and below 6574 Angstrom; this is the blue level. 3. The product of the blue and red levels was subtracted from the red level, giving -212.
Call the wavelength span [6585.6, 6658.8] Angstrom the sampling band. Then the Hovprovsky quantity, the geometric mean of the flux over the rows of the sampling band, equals 16.1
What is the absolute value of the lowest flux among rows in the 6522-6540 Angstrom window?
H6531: 16.3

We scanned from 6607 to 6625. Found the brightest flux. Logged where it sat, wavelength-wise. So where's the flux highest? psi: 6617.55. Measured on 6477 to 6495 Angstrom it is 6478.84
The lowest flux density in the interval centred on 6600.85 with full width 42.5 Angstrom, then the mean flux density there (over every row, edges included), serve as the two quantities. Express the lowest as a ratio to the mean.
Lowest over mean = 0.939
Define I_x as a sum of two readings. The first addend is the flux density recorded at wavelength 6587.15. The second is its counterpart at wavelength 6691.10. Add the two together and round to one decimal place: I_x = 32.3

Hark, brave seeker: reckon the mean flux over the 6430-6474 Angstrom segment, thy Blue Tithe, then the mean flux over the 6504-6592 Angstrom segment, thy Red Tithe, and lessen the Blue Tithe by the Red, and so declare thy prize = 0.21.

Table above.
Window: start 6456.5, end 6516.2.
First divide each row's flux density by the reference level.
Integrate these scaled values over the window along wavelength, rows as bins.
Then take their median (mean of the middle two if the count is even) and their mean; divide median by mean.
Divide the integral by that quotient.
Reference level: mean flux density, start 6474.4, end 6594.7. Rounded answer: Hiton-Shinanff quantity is 60.9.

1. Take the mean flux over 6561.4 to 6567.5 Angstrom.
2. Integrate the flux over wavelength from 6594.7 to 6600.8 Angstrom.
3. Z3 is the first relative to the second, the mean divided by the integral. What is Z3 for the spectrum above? 0.14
